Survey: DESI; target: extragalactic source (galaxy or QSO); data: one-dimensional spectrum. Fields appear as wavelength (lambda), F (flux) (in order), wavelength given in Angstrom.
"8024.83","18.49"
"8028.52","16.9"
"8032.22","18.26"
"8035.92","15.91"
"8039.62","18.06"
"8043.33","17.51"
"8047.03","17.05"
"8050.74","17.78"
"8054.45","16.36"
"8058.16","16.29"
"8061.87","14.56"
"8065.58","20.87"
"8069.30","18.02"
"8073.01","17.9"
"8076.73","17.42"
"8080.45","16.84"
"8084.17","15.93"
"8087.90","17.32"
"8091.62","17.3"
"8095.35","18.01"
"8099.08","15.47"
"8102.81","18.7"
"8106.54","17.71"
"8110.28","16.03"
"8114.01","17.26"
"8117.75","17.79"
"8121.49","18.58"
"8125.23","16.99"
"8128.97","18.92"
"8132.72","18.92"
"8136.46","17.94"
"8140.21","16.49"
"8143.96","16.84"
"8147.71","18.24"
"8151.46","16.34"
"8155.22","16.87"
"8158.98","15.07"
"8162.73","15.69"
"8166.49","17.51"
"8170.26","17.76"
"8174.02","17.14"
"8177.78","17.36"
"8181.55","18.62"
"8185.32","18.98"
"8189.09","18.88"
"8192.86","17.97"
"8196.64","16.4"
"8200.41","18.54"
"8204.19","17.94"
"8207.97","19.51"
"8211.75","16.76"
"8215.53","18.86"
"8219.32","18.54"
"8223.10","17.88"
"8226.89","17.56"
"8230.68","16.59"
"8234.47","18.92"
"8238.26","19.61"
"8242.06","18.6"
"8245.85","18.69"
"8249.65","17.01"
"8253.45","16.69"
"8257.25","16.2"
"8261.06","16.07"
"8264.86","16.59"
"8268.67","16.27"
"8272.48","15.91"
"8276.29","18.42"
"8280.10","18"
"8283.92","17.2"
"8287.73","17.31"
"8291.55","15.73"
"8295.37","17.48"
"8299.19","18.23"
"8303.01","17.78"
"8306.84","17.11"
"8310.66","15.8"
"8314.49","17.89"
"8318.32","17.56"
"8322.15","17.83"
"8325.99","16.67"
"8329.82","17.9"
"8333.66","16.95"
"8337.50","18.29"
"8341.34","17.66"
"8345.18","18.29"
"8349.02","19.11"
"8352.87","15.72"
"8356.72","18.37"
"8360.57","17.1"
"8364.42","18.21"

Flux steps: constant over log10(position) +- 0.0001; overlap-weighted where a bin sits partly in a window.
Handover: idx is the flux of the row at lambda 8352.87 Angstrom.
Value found 15.72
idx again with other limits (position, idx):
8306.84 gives 17.11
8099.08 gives 15.47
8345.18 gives 18.29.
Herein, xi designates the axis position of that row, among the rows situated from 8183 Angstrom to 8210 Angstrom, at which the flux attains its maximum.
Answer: 8207.97 Angstrom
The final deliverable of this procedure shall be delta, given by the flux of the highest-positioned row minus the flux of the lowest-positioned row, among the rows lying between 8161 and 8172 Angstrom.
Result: 2.1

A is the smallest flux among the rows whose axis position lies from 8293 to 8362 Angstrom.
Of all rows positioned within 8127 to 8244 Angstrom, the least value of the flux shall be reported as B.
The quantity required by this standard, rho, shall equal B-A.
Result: -0.65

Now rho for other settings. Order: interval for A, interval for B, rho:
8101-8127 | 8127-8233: -0.96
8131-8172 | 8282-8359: 0.65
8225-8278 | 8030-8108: -1.35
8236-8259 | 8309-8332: -0.40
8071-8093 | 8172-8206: 0.47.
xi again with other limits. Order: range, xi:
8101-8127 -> 8102.81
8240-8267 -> 8245.85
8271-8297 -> 8276.29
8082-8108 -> 8102.81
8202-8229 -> 8207.97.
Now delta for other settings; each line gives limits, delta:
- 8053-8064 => -1.8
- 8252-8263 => -0.6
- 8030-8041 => -0.2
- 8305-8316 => 0.8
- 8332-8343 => 0.7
